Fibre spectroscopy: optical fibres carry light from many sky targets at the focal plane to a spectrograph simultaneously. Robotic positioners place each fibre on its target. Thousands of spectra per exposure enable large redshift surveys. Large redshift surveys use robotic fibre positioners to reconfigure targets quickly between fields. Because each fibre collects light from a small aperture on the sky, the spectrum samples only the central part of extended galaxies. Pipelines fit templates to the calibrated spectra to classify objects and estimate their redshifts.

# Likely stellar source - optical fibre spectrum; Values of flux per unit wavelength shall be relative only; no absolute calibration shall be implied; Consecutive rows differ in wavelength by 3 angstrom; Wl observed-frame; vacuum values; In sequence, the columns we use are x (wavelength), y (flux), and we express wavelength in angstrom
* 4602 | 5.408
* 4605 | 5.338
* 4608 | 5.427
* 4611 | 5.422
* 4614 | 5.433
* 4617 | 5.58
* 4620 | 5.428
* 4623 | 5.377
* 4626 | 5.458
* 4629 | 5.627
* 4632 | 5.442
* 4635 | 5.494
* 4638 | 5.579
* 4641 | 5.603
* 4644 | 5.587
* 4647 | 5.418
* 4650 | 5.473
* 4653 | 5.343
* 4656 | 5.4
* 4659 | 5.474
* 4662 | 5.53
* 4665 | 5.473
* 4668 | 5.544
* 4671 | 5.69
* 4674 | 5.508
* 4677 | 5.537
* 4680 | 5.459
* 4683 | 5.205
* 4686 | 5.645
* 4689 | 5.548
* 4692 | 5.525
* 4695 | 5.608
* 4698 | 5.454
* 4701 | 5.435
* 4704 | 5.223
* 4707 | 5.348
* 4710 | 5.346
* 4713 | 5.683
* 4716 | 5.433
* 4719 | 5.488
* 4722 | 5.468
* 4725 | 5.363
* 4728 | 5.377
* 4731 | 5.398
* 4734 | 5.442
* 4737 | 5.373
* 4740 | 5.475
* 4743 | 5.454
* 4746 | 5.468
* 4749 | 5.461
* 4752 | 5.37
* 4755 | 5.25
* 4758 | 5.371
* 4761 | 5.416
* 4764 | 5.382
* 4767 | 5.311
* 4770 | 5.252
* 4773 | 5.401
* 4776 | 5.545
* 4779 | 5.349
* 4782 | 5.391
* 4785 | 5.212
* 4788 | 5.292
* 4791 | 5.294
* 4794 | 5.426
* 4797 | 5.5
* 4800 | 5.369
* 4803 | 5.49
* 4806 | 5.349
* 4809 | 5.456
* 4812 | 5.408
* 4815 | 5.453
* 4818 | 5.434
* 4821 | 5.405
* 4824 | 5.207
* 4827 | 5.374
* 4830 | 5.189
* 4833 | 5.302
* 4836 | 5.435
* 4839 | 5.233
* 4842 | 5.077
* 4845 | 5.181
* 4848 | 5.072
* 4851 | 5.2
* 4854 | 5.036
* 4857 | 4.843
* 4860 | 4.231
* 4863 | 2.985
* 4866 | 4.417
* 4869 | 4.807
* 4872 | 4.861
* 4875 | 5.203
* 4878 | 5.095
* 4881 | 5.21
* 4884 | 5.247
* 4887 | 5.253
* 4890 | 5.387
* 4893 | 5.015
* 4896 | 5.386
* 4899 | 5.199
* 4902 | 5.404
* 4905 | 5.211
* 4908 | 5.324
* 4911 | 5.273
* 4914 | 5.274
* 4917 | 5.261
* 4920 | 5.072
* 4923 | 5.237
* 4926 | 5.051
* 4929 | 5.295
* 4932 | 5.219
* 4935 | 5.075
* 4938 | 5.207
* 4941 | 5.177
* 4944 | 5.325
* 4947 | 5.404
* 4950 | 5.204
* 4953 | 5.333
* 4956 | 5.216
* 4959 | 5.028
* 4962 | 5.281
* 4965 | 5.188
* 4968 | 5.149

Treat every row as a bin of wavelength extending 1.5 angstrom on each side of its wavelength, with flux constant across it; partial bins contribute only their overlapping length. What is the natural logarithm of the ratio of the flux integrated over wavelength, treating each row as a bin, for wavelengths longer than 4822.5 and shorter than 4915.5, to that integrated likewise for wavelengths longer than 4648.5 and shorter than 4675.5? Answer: 1.2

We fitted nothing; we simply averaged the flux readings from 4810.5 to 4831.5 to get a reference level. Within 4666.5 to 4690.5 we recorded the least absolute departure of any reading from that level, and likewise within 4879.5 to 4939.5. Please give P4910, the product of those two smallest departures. 0.0031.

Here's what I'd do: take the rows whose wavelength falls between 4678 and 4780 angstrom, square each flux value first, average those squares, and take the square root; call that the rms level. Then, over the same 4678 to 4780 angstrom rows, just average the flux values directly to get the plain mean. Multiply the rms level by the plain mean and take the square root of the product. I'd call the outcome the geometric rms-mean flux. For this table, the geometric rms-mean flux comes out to 5.42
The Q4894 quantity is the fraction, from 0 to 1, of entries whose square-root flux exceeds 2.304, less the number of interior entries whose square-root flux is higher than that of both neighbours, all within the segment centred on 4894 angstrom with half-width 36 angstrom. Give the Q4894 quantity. -6.83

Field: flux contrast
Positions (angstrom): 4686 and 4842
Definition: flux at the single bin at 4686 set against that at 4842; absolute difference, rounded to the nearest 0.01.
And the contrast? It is 0.57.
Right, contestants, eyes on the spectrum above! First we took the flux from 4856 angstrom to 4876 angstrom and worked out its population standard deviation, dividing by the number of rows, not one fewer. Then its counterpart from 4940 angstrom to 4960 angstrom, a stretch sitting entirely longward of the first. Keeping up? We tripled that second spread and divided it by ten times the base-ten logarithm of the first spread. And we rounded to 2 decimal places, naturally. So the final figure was -0.20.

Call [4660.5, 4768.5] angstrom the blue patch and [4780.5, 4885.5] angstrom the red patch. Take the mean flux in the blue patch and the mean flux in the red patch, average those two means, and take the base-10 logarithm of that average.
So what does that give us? 0.723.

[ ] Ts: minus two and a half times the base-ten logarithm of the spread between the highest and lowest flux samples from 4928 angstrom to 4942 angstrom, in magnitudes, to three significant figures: 1.64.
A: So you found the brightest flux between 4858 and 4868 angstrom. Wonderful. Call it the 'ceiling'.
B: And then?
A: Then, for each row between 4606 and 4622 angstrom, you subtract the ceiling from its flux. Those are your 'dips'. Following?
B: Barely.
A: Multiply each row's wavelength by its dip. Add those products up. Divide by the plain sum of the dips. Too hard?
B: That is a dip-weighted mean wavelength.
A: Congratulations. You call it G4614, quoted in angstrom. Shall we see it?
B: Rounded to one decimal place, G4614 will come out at 4614.1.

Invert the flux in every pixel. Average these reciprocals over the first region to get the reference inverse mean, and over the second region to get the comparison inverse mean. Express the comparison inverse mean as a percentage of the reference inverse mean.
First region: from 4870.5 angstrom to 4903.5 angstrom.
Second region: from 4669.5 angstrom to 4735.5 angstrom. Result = 95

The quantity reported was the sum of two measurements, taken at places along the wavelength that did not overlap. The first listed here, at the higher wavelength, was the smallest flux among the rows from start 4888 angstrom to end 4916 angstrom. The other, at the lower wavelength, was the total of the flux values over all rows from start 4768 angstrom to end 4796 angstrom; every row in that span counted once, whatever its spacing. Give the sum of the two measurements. 53.2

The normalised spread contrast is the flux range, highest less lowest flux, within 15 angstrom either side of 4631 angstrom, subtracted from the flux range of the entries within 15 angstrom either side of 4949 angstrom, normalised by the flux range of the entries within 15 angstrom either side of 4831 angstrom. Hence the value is 0.4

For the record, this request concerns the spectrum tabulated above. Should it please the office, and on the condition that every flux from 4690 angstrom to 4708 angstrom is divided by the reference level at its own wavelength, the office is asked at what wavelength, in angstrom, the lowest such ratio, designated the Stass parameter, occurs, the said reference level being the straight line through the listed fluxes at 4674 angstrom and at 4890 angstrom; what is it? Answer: 4704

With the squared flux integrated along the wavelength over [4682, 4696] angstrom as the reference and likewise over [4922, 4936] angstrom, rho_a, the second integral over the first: 0.88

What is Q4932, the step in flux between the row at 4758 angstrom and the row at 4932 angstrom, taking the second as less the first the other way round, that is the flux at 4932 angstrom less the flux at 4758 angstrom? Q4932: -0.15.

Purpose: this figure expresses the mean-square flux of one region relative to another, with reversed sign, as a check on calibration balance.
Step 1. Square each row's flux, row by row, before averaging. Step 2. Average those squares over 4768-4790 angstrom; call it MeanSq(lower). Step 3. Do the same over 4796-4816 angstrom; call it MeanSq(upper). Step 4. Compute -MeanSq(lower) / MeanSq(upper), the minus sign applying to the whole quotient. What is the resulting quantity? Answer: -0.97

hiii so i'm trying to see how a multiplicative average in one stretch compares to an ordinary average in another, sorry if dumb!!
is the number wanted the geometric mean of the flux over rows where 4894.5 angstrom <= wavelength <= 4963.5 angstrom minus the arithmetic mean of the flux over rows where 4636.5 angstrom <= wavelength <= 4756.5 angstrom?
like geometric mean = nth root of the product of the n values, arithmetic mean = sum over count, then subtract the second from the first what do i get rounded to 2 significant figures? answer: -0.23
